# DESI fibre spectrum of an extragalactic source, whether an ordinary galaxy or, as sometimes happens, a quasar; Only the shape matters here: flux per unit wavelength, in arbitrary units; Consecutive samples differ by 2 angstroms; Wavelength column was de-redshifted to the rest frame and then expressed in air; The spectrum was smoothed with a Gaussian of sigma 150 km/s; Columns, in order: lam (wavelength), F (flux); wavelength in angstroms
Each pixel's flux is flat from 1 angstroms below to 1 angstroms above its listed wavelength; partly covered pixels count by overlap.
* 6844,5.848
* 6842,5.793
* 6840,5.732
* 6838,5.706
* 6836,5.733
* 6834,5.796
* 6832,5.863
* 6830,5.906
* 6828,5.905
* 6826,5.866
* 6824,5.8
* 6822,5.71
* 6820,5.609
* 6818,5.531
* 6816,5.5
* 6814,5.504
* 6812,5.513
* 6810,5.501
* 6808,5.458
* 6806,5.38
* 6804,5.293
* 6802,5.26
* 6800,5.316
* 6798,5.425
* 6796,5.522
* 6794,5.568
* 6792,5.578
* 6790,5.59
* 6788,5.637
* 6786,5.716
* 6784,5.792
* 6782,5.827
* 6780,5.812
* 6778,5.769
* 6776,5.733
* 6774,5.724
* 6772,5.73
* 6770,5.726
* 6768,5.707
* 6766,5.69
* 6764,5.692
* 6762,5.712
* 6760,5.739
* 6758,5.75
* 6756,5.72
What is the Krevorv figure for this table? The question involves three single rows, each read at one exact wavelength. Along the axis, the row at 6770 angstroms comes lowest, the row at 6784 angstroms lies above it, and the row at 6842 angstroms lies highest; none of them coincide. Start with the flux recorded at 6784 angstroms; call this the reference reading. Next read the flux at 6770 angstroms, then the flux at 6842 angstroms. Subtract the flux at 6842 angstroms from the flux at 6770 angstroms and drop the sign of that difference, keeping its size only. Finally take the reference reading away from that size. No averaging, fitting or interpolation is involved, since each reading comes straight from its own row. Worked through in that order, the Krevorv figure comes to -5.7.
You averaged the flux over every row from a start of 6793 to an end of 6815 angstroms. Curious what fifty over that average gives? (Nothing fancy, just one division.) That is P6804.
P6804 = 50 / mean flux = 9.21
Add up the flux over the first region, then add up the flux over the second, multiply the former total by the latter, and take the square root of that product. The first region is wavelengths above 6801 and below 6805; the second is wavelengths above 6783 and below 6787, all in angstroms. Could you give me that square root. 11.0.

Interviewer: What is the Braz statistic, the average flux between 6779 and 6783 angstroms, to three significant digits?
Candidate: 5.82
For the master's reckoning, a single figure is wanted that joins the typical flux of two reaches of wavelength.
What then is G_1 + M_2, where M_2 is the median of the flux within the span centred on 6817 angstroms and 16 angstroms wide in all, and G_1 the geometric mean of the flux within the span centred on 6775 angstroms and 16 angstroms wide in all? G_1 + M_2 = 11.3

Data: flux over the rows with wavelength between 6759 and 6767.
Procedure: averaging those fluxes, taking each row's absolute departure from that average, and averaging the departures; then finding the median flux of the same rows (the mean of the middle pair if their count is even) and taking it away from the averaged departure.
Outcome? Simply -5.68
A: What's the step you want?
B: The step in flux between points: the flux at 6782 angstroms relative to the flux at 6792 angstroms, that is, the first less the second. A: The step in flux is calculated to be 0.25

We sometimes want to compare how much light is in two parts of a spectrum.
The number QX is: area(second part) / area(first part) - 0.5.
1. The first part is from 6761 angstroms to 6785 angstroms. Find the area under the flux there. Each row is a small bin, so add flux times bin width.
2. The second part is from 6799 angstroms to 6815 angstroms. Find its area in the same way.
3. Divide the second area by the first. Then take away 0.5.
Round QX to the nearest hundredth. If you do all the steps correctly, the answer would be 0.13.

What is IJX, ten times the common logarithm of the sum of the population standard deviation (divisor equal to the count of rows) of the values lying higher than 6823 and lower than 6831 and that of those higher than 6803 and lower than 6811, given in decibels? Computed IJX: -9.1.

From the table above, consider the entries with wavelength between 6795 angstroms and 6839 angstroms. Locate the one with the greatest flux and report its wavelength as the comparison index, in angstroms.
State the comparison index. 6830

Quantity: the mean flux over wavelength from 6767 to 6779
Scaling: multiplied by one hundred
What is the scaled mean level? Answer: 573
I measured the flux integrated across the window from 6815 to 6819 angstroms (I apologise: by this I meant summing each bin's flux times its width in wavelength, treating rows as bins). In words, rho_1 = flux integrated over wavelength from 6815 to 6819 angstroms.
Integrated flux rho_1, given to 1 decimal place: 22.1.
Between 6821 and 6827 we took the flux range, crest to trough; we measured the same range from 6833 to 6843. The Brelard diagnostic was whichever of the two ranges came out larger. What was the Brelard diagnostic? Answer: 0.156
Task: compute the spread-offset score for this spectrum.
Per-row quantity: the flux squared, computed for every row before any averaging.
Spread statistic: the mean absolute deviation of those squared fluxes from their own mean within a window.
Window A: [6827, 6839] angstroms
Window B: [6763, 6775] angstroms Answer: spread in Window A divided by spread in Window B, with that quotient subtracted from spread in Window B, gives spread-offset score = -4.7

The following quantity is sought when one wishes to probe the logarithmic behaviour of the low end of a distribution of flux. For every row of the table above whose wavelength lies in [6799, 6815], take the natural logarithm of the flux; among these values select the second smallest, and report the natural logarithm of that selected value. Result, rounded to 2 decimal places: 0.51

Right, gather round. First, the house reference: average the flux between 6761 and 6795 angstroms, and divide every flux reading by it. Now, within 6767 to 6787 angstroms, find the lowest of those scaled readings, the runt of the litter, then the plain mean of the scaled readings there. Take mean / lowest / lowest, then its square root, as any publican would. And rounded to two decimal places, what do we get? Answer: 1.00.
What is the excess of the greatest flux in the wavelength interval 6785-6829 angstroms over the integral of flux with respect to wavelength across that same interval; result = -238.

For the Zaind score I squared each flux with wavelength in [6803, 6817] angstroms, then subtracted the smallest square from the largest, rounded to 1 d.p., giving 2.4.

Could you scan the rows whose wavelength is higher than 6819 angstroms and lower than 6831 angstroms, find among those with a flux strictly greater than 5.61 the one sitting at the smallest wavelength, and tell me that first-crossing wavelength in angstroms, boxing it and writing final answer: 6822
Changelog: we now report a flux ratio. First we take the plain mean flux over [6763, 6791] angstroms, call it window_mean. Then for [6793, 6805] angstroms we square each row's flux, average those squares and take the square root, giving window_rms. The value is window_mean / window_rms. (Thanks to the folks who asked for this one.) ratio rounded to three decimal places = 1.060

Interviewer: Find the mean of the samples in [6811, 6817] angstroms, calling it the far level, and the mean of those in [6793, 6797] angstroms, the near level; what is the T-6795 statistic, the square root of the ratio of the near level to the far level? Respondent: 1.00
